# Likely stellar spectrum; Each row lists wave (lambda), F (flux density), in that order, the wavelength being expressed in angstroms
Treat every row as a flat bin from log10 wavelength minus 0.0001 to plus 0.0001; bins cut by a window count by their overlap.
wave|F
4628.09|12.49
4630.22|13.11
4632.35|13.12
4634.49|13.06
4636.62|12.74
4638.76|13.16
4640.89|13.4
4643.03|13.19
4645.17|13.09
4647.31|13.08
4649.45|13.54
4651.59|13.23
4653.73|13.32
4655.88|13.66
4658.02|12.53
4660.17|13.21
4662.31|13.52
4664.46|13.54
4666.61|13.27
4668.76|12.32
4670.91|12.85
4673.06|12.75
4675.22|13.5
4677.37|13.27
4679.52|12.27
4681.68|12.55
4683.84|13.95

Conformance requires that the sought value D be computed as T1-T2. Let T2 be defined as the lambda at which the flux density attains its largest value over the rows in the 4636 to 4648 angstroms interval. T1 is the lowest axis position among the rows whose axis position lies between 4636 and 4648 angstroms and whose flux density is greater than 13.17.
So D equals 0.0 angstroms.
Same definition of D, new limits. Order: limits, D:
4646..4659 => -6.4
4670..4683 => 0.0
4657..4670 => -4.3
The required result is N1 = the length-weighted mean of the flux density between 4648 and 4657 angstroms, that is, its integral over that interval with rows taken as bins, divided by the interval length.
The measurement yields 13.42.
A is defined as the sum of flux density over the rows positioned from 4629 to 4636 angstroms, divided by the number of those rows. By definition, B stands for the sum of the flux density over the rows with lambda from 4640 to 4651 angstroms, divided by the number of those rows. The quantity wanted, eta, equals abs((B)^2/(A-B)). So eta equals 1076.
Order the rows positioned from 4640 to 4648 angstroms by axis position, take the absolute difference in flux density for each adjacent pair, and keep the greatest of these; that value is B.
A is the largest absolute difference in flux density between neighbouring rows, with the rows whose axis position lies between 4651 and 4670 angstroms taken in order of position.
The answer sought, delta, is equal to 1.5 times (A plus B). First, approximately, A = 1.13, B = 0.21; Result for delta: 2.01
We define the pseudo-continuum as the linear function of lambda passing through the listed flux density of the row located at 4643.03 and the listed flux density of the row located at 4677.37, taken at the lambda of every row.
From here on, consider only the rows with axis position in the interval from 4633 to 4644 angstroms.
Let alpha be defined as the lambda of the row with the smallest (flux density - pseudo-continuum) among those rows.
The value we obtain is 4636.62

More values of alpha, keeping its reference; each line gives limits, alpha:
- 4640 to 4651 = 4647.31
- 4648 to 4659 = 4658.02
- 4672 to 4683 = 4679.52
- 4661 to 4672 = 4668.76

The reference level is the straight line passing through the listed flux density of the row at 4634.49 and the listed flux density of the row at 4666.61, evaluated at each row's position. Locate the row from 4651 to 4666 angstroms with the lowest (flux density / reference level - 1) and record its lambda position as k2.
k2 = 4658.02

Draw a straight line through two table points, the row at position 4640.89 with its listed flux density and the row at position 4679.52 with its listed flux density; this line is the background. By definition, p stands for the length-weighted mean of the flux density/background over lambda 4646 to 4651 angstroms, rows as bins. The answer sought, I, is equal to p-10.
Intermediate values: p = 1.01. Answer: -8.99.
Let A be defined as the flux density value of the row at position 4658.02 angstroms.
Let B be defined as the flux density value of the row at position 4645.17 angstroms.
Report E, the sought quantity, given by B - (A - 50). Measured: 50.6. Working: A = 12.53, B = 13.09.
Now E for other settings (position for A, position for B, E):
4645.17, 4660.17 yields 50.1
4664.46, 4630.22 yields 49.6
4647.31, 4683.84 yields 50.9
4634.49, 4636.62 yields 49.7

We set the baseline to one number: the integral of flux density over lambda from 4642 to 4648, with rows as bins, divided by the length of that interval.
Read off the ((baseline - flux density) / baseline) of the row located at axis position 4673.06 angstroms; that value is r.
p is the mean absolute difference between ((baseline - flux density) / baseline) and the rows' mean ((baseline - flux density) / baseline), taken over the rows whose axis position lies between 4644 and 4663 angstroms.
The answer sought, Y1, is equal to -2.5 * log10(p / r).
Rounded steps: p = 0.018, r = 0.028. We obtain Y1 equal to 0.5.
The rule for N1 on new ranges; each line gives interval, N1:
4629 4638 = 13.00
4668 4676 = 12.84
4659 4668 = 13.34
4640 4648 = 13.18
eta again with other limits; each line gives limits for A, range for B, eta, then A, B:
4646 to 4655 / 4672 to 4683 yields 390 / 13.3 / 12.9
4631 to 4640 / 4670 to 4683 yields 1068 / 13.0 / 12.9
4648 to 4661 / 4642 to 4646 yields 1594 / 13.2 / 13.1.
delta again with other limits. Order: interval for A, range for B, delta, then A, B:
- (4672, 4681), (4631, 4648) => 2.13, 1.00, 0.42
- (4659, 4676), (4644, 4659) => 3.12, 0.95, 1.13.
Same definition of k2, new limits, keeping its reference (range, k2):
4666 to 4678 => 4668.76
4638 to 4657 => 4647.31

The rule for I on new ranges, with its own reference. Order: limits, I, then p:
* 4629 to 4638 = -9.05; 0.95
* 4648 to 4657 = -8.97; 1.03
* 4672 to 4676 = -8.95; 1.05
